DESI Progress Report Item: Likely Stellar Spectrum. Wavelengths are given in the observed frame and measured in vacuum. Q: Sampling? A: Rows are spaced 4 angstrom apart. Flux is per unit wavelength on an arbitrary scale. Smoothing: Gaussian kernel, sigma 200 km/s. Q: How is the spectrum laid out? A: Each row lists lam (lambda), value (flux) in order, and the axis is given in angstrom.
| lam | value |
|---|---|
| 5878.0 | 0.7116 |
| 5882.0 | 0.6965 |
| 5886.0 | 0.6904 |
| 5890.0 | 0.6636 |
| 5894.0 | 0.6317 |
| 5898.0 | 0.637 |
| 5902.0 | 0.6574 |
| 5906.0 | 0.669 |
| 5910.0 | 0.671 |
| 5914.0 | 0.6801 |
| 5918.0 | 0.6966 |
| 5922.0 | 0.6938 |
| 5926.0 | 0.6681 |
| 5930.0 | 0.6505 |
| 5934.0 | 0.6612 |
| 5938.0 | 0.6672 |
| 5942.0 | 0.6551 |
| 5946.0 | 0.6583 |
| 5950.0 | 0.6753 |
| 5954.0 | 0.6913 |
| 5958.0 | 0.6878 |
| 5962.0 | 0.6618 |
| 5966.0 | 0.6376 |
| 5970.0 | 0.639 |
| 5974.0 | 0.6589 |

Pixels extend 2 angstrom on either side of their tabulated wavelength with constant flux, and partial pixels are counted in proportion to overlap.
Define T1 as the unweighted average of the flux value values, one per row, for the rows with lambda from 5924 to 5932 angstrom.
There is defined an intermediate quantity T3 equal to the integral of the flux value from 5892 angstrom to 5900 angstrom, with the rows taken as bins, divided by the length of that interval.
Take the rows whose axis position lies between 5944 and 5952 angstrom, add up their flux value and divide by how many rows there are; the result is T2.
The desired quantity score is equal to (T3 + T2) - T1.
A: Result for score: 0.642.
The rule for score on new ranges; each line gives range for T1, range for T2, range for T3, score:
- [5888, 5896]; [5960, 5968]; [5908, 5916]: 0.678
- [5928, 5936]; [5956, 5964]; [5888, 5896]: 0.667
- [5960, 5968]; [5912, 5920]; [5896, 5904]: 0.686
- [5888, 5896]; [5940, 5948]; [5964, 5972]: 0.647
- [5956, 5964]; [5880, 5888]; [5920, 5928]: 0.700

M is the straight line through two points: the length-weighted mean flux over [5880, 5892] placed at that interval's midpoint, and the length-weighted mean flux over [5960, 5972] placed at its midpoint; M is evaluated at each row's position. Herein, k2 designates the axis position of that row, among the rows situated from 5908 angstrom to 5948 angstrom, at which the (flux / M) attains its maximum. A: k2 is 5918.0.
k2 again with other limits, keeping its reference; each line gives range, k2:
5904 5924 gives 5918.0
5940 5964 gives 5954.0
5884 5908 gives 5886.0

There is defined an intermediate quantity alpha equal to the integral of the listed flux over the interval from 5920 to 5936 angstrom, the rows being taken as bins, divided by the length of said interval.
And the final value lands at 0.668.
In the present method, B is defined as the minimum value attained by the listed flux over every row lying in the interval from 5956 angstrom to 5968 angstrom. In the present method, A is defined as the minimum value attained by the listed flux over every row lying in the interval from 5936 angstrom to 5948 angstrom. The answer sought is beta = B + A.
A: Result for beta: 1.29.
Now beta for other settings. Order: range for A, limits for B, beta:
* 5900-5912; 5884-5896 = 1.29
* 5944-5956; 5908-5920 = 1.33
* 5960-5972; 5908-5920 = 1.31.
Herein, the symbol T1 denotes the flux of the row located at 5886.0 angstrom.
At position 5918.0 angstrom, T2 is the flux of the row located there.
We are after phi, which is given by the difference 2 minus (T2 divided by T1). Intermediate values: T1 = 0.6904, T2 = 0.6966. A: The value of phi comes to 0.99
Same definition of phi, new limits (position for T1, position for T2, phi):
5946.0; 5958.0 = 0.96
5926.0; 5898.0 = 1.05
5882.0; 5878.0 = 0.98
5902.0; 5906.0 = 0.98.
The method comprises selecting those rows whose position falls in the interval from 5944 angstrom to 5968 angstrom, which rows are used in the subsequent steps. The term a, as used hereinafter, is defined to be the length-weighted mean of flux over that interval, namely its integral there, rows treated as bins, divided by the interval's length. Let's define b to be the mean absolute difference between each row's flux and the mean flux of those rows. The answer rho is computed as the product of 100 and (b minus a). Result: -65.3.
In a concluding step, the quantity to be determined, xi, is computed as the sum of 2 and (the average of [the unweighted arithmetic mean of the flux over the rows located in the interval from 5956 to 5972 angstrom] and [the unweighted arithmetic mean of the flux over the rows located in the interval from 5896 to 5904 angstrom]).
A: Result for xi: 2.65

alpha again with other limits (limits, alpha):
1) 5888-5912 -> 0.655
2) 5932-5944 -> 0.661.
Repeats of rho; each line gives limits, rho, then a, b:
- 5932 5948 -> -65.7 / 0.660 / 0.004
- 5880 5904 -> -64.2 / 0.663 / 0.021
